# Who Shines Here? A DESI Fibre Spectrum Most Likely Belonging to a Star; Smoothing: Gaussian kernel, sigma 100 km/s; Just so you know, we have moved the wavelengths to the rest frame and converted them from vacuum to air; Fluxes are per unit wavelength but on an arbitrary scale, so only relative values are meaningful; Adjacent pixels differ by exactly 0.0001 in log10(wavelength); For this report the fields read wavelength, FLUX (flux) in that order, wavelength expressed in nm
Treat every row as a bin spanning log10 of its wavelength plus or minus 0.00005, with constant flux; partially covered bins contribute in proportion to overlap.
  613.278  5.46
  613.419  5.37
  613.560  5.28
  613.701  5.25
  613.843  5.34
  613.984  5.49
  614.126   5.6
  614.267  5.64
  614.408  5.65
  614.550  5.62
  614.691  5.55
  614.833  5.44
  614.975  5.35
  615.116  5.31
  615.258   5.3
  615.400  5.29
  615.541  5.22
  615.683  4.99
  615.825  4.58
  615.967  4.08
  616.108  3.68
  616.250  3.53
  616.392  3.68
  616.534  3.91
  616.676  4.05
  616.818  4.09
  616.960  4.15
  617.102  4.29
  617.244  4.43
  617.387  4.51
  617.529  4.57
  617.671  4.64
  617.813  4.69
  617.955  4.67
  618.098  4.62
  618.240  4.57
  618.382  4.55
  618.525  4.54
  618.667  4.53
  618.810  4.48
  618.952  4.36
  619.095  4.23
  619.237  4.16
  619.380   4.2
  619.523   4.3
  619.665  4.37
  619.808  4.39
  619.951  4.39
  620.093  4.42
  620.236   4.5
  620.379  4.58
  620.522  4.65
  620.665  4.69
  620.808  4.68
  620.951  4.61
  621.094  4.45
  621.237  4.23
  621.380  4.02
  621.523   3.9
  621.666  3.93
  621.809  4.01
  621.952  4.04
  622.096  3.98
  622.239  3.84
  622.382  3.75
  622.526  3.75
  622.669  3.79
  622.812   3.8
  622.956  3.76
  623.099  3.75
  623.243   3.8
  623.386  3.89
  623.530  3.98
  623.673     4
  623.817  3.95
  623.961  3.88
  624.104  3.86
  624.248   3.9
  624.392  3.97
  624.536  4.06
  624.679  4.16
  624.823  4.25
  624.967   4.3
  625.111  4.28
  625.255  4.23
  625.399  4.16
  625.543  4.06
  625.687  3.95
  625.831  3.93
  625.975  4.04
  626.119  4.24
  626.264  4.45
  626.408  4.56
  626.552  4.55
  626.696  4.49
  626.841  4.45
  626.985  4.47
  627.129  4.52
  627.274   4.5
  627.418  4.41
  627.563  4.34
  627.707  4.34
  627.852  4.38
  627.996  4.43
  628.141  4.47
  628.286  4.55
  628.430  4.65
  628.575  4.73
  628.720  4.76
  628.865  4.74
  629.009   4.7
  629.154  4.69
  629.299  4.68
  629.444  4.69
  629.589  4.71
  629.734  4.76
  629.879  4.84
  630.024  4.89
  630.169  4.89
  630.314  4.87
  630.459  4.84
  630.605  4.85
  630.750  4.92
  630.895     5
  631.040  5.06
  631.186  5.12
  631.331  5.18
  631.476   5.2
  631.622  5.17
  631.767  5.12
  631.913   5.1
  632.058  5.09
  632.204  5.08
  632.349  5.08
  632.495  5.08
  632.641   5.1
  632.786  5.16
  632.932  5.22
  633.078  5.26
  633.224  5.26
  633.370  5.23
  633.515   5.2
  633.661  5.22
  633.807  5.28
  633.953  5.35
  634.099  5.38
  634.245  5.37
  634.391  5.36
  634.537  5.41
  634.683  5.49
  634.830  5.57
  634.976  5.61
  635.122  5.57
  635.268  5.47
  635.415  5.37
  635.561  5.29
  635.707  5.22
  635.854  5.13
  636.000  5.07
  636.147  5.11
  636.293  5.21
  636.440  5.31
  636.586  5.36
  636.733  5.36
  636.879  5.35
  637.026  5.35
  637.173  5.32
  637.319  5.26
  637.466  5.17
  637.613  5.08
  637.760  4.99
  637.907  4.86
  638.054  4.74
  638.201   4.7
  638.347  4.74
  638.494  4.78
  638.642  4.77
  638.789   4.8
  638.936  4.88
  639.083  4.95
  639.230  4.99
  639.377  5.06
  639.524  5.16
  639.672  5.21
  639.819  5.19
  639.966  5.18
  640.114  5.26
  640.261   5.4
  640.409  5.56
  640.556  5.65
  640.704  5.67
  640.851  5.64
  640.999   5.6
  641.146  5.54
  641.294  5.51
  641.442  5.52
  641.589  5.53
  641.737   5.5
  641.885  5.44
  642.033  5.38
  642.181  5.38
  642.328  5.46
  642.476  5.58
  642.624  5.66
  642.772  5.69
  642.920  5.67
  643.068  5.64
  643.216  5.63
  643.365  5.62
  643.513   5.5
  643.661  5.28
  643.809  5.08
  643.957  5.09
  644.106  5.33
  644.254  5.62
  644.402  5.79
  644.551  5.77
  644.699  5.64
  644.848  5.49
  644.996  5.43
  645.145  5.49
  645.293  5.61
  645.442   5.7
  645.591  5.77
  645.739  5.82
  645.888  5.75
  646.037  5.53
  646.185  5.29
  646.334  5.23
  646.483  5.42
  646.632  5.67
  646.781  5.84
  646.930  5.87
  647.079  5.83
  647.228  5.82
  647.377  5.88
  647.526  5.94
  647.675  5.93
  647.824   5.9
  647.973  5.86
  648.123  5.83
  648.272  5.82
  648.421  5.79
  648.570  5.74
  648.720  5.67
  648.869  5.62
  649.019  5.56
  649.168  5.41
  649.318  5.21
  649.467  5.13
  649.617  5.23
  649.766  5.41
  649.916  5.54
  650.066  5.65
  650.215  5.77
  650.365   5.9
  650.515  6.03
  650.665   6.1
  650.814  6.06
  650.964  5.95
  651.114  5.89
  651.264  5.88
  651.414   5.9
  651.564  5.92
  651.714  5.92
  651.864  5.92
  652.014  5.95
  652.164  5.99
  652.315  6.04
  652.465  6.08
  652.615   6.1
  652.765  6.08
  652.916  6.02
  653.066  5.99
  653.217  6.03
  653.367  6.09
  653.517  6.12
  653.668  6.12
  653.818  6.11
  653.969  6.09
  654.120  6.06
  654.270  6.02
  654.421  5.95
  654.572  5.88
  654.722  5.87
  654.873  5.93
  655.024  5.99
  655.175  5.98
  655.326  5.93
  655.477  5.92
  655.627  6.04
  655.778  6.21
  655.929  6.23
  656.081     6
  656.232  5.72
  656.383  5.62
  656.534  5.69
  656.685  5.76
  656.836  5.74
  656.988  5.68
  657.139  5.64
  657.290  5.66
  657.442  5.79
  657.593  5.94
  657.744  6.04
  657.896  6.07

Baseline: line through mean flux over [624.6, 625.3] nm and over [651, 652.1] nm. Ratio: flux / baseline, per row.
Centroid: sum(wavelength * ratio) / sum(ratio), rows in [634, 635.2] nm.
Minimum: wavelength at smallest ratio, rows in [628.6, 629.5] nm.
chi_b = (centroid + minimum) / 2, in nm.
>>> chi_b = 631.96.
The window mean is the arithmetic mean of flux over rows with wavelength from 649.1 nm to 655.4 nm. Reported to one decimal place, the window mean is 5.9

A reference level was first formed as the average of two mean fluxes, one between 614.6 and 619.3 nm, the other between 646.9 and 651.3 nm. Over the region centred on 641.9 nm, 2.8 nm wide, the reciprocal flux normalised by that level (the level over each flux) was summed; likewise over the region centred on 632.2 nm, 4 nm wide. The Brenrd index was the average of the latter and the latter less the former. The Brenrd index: 18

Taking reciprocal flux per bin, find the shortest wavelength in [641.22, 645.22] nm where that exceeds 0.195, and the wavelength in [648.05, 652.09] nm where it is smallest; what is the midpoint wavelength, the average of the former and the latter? 647.24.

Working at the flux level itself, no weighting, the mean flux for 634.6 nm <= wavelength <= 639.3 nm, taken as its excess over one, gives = 4.2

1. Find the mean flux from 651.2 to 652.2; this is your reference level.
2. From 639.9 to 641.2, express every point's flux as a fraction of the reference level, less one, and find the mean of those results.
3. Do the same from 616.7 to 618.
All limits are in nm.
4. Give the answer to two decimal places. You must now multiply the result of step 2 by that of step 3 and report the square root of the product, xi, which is 0.13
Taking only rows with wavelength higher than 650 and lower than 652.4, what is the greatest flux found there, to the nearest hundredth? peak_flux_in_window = 6.10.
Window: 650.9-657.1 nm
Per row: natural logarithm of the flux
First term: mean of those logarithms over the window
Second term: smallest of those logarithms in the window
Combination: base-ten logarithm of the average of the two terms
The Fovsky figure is 0.244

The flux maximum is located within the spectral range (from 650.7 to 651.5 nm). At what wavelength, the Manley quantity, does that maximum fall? 650.814 nm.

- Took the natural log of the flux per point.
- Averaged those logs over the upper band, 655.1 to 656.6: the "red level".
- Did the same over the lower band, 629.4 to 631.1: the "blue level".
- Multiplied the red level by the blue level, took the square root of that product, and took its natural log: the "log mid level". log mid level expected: 0.52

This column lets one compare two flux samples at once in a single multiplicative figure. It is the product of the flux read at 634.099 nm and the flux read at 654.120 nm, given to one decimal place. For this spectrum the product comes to 32.6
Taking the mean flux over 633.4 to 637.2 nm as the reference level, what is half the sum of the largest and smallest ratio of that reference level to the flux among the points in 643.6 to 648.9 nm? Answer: 0.97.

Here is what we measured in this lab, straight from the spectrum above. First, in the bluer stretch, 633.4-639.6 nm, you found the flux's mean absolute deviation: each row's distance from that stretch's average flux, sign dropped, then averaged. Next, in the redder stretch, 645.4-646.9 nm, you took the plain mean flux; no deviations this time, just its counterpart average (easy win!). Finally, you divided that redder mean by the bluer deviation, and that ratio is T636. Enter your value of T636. 27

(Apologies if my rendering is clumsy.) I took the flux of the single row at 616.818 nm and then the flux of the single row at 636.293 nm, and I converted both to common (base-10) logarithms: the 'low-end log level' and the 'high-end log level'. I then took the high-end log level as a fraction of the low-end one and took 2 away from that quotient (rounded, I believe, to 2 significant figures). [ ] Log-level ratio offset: -0.83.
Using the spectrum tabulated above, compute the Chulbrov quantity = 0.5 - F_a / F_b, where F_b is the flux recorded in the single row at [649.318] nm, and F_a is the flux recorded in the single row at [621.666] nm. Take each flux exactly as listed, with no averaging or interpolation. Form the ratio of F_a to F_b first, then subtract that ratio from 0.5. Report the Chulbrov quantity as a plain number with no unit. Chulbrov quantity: -0.25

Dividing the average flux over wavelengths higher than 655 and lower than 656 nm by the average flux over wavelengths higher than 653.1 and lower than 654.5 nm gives 1.00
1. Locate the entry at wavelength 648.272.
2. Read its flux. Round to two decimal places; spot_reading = 5.82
